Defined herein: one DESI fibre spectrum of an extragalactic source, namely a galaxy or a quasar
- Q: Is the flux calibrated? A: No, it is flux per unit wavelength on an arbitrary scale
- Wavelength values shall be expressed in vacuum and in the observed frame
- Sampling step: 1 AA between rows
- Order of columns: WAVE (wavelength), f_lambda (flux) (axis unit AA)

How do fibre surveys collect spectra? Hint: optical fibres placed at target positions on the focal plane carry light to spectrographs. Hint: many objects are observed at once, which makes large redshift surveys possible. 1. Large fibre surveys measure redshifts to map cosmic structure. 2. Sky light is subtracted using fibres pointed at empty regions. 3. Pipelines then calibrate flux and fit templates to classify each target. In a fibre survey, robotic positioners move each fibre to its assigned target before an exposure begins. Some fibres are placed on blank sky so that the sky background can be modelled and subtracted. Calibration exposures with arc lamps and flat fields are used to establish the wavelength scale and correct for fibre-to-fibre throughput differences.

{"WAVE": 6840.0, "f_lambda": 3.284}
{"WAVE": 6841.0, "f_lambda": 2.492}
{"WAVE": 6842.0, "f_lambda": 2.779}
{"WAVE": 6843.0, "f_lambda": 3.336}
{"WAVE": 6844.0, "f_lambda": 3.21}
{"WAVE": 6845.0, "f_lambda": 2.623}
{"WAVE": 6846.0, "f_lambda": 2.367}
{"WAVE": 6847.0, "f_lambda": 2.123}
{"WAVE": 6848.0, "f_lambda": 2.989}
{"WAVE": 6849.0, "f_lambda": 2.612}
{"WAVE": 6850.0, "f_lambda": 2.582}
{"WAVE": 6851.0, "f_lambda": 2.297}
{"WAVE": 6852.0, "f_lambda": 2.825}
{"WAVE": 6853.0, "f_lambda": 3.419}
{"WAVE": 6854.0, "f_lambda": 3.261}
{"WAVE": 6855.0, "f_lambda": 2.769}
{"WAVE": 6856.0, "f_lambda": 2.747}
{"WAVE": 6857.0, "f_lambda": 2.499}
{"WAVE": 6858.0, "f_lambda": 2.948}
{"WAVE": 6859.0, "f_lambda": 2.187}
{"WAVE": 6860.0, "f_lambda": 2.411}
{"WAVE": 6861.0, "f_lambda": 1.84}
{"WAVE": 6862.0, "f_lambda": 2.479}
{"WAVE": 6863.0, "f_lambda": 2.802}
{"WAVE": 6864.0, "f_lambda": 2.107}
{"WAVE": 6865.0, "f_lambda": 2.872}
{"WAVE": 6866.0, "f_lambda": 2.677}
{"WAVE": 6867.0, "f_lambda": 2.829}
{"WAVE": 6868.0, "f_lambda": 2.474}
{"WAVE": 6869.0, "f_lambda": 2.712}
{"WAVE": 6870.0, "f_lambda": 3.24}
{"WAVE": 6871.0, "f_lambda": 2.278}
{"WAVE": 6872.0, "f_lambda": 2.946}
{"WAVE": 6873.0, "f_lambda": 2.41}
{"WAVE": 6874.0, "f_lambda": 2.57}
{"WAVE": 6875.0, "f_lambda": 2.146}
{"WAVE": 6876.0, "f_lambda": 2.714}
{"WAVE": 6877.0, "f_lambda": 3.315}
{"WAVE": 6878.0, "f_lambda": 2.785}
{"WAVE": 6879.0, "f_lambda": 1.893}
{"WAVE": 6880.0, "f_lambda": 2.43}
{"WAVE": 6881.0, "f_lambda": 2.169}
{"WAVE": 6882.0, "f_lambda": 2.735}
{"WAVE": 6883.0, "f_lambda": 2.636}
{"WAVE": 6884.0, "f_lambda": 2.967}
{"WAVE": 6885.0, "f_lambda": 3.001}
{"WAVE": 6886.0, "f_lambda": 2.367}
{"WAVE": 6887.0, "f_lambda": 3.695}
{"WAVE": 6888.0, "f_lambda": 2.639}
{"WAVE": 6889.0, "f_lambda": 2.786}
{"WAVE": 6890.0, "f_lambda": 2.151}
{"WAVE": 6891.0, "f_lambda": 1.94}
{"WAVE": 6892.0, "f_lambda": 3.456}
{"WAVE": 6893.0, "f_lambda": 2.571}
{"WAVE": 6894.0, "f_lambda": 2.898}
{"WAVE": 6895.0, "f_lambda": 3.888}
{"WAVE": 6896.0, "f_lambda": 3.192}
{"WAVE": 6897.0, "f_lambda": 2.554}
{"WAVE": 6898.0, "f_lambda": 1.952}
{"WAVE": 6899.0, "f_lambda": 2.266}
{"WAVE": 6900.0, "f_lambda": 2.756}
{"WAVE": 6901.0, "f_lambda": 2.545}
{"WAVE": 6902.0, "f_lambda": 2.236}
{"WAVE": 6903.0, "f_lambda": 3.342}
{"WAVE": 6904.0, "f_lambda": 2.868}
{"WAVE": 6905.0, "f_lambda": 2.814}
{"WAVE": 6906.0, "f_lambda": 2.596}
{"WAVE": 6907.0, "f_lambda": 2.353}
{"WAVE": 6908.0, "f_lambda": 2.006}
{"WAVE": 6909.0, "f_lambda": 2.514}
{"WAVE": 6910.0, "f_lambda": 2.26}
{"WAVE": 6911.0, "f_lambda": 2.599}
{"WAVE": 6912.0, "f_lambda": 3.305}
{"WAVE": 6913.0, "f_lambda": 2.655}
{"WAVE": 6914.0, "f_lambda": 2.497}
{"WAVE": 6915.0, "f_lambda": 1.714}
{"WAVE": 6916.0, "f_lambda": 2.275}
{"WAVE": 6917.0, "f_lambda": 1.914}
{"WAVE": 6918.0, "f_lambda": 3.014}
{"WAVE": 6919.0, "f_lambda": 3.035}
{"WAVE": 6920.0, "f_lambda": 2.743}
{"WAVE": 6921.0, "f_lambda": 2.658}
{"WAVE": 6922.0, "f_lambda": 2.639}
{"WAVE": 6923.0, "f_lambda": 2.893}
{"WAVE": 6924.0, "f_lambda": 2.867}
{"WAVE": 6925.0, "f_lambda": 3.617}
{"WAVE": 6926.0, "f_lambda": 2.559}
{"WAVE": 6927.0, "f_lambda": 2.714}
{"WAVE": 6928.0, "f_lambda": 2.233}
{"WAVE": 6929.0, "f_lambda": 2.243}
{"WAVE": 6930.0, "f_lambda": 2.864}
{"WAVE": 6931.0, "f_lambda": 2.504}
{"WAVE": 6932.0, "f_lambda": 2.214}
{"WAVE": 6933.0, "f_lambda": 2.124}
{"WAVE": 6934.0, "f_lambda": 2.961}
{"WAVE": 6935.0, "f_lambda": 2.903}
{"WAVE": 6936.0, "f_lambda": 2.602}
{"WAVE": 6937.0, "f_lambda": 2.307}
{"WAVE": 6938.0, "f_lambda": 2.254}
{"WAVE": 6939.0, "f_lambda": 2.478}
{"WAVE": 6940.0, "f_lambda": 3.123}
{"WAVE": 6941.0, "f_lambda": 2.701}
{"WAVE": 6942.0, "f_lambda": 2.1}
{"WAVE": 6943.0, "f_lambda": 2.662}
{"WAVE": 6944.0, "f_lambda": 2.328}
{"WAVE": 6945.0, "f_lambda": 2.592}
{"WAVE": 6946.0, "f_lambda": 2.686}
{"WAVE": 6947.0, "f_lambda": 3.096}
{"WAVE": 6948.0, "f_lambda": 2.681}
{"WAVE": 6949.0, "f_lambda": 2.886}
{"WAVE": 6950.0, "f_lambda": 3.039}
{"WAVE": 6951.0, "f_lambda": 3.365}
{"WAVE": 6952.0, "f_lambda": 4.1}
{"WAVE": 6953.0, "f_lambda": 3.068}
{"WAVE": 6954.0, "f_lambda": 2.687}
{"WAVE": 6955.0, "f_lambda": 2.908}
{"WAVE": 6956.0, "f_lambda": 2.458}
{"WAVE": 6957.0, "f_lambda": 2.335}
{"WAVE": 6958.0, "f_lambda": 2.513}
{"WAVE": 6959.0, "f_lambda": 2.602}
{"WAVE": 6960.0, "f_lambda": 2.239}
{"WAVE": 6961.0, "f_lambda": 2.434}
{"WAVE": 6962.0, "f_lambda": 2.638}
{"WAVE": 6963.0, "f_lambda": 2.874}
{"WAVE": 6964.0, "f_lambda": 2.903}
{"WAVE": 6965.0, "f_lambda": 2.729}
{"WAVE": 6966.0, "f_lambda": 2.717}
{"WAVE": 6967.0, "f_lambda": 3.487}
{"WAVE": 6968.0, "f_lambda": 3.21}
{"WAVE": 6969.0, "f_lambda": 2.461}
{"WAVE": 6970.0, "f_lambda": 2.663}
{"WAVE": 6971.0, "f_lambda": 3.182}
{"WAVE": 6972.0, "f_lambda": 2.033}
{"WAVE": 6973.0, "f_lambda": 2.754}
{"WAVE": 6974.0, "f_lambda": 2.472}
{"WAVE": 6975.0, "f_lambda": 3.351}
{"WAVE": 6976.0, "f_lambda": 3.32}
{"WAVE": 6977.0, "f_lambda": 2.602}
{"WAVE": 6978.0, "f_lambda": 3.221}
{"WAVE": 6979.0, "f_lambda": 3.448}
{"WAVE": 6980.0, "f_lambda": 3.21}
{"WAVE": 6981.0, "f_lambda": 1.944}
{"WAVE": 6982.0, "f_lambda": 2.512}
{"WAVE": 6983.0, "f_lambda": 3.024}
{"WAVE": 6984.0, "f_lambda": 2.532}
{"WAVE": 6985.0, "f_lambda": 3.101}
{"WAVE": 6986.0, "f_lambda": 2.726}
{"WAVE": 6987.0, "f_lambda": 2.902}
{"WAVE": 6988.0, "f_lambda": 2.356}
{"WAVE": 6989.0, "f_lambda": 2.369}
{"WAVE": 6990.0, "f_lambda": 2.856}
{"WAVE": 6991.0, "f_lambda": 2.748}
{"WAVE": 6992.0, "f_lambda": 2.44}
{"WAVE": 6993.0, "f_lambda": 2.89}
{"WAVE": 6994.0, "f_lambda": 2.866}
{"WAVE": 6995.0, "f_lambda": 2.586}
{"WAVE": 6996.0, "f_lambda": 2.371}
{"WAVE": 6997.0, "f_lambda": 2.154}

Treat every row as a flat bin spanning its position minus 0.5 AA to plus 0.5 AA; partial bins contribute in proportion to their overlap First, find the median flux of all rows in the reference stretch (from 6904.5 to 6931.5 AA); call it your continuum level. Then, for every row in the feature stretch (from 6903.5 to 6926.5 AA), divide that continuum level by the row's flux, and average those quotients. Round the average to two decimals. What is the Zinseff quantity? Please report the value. 1.02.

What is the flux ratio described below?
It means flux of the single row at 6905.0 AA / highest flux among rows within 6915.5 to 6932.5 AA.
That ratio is 0.78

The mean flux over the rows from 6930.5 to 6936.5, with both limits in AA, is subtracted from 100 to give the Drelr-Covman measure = 97.4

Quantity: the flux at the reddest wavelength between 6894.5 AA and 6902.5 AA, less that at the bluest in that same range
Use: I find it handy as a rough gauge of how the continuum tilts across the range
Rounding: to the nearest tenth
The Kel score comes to -1.7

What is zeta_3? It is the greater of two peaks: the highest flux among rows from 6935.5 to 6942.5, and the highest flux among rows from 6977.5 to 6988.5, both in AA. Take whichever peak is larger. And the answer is 3.45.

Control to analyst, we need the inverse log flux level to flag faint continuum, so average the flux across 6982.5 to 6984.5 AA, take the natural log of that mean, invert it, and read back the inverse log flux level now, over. 0.98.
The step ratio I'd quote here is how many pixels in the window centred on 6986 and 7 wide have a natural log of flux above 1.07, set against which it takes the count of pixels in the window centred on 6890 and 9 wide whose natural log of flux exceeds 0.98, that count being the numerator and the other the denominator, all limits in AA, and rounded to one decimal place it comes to 2.0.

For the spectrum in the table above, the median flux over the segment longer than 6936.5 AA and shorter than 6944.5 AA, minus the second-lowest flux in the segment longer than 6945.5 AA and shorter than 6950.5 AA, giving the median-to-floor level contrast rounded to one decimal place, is -0.3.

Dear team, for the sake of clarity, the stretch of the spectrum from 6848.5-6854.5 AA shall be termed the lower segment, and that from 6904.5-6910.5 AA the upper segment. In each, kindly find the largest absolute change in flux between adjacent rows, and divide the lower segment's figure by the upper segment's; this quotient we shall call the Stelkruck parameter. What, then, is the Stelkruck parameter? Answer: 1.2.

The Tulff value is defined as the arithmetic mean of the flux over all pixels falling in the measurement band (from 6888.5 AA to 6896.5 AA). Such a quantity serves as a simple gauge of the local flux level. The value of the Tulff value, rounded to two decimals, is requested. 2.86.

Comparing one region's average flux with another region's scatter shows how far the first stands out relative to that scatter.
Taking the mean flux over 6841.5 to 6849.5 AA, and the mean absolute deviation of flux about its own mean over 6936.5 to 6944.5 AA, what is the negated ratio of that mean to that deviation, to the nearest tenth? -11.0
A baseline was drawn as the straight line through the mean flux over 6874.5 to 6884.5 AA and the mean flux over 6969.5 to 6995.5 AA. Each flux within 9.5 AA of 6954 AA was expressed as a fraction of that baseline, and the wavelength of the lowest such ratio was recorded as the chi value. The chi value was 6960.0 AA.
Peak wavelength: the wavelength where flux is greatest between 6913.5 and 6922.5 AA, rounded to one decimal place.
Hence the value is 6919.0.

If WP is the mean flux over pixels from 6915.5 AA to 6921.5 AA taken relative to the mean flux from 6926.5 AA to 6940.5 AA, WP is 1.03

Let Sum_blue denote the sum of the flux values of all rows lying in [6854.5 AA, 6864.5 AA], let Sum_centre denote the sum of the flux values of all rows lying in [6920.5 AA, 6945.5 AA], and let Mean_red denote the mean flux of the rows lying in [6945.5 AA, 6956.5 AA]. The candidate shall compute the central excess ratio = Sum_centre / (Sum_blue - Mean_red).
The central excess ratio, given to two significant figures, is 3.0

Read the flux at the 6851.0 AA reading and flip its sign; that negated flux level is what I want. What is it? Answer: -2.30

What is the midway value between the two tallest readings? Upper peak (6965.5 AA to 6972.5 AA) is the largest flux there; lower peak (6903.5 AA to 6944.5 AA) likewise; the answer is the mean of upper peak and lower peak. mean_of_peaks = 3.55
